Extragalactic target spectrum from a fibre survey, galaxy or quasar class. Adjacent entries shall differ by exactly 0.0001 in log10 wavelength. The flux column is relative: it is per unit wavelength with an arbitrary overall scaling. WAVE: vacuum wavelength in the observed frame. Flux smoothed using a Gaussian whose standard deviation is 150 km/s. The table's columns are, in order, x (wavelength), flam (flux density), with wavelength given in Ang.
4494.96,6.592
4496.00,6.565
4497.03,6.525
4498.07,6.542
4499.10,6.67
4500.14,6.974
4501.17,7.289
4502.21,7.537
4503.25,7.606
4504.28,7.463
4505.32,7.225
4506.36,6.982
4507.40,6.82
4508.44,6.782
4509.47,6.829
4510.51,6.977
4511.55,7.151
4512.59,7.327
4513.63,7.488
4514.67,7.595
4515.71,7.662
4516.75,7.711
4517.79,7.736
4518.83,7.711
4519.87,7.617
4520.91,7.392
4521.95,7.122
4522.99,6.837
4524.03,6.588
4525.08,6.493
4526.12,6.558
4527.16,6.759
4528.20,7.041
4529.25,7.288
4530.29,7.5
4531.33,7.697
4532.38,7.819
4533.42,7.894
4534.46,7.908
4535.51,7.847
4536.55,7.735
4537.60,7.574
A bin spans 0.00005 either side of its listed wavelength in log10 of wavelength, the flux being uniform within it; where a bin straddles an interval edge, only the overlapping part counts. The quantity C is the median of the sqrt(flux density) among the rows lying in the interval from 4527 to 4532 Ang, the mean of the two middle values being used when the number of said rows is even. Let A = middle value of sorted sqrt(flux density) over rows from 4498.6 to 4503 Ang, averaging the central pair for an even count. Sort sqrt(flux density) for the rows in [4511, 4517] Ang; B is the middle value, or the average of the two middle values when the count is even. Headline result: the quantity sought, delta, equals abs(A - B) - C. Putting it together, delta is -2.62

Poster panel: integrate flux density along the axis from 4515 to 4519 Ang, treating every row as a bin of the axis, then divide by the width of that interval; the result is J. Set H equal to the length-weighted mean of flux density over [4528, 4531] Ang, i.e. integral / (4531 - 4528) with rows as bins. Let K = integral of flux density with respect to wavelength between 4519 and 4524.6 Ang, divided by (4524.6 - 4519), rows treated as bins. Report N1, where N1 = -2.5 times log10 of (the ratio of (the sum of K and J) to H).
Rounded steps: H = 7.3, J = 7.7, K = 7.14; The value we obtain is -0.77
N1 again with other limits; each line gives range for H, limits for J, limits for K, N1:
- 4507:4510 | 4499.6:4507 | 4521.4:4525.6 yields -0.78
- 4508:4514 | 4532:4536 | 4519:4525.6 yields -0.81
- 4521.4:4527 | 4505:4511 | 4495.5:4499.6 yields -0.76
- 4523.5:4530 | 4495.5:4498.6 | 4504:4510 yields -0.75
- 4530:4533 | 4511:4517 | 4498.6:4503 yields -0.70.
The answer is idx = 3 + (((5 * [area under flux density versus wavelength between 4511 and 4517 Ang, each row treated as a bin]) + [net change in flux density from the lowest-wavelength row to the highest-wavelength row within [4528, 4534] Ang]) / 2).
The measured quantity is 115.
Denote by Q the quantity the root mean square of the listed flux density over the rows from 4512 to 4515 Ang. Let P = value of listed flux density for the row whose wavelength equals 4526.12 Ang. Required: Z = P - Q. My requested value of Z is -0.9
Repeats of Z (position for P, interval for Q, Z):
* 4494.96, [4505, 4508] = -0.4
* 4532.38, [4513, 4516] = 0.2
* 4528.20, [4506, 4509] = 0.2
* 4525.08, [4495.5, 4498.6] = -0.1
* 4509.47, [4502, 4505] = -0.7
